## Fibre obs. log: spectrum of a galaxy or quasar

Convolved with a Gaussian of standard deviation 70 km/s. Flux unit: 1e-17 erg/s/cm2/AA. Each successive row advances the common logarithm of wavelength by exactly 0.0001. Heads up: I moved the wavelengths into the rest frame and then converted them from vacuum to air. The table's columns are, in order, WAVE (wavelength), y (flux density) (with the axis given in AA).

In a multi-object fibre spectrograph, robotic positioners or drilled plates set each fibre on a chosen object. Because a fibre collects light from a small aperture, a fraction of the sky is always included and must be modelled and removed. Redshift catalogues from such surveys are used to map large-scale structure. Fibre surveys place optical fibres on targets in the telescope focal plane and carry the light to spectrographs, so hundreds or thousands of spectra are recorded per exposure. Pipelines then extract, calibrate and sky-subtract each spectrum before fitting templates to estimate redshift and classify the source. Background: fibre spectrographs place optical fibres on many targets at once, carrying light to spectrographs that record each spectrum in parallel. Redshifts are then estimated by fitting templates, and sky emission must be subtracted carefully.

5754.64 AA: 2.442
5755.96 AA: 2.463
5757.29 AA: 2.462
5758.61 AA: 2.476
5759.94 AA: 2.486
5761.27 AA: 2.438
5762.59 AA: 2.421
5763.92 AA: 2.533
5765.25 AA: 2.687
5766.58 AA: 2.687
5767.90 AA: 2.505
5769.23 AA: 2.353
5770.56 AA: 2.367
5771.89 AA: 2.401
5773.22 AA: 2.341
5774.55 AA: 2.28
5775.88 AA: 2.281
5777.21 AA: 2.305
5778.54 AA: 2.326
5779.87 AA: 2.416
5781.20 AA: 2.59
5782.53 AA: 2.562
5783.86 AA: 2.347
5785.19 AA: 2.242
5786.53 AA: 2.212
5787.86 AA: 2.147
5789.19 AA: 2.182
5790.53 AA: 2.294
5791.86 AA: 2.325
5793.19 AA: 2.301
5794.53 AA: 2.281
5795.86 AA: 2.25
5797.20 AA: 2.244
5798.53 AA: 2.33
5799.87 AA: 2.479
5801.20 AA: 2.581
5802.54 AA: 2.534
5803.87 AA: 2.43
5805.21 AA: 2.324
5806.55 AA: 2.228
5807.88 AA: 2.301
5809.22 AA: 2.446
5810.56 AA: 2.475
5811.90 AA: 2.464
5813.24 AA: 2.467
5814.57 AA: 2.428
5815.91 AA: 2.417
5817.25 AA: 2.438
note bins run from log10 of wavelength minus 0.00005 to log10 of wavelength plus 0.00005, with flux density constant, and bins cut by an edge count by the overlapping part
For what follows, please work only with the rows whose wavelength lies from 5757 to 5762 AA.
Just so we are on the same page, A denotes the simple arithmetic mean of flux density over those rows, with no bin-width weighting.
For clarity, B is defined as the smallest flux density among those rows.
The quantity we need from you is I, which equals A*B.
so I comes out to 6.0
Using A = 2.47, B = 2.438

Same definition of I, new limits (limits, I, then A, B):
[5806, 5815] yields 5.4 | 2.40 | 2.228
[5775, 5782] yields 5.4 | 2.38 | 2.281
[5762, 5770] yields 6.0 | 2.53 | 2.353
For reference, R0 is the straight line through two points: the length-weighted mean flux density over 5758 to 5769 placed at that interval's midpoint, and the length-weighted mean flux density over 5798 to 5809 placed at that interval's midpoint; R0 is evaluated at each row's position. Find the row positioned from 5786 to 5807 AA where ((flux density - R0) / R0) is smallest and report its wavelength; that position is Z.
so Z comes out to 5787.86 AA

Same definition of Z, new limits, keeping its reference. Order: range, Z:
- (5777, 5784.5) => 5777.21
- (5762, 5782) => 5774.55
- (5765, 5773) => 5769.23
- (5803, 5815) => 5806.55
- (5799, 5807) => 5806.55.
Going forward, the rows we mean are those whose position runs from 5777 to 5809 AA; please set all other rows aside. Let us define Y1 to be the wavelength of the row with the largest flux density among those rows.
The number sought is 5781.20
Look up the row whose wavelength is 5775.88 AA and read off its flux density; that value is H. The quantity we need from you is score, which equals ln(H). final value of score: 0.825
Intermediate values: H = 2.281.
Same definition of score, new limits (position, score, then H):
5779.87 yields 0.882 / 2.416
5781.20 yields 0.952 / 2.59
